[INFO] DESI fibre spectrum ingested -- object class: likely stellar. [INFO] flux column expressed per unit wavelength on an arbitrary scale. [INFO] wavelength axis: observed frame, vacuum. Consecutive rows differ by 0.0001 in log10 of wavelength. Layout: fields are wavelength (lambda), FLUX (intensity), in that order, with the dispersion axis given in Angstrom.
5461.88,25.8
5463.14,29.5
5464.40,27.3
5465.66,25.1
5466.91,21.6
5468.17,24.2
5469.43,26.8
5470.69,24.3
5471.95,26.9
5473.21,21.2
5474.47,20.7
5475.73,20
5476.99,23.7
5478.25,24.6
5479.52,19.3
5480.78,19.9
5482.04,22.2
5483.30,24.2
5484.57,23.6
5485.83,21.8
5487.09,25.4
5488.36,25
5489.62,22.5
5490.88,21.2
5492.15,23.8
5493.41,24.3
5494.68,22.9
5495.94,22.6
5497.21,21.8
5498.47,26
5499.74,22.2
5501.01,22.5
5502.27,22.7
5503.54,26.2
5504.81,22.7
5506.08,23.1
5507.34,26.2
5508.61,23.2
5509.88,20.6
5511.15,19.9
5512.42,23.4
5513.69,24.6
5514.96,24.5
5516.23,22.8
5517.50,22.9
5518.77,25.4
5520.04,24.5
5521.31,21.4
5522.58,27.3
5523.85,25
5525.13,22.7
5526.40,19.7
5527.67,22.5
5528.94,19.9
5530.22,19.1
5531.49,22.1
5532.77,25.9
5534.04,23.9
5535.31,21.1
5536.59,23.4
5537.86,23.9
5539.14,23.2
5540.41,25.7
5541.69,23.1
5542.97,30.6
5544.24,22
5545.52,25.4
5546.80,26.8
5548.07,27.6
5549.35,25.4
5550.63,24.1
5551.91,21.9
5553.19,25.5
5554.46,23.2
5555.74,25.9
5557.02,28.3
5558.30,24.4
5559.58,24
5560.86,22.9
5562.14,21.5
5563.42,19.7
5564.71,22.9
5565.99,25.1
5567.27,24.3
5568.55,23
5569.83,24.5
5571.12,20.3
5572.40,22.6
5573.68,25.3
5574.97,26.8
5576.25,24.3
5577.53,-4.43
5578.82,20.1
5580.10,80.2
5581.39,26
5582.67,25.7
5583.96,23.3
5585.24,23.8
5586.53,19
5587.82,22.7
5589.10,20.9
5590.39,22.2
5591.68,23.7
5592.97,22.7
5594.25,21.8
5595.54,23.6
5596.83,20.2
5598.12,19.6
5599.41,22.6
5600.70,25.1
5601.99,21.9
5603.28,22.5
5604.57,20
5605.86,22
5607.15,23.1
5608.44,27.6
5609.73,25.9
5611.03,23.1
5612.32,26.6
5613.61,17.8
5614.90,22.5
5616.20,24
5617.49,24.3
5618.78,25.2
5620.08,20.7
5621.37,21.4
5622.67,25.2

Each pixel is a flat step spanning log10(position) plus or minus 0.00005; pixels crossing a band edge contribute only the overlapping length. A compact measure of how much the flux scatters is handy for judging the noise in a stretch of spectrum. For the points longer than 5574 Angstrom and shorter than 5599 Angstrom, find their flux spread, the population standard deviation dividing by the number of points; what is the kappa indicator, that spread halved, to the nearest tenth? 7.3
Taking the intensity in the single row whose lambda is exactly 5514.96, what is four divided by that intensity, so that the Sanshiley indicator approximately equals 0.163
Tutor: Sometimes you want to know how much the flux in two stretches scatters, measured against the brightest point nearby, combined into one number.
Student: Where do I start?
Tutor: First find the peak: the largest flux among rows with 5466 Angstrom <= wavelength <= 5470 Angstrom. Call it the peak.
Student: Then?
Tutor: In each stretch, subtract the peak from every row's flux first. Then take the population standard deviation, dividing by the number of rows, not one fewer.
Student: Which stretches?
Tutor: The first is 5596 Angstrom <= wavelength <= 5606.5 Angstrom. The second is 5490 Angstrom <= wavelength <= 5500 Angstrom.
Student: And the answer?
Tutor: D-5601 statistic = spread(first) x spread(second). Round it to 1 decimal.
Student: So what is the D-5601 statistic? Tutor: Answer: 2.4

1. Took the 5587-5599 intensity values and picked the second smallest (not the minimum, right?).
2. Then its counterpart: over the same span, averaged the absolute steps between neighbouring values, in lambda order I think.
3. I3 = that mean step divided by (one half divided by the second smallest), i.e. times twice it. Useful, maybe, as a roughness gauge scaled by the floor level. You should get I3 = 62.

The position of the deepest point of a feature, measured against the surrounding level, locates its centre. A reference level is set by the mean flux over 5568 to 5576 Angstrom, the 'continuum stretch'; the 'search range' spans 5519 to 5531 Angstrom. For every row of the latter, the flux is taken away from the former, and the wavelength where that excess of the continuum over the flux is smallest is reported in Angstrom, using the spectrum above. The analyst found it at 5522.58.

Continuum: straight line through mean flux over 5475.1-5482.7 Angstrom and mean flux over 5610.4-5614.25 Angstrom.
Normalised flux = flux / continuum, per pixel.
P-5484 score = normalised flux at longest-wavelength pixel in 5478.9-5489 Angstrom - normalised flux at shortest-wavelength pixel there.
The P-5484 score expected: 0.26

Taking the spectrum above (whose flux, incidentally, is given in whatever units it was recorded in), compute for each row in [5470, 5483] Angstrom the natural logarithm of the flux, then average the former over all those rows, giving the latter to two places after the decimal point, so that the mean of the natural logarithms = 3.10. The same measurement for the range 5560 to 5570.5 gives 3.13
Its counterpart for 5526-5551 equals 3.16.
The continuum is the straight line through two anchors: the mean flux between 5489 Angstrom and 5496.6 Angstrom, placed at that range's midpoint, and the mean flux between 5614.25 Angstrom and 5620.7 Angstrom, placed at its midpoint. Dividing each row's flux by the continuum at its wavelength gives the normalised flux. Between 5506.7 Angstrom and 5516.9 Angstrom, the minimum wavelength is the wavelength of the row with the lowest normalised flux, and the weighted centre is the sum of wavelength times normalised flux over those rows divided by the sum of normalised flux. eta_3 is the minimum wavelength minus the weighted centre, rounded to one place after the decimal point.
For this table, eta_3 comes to -0.6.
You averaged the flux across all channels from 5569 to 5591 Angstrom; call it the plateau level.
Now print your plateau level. 24.9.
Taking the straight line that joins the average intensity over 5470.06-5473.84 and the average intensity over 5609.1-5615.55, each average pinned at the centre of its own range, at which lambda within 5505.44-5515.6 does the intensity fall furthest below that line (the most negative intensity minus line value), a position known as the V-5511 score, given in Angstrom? 5511.15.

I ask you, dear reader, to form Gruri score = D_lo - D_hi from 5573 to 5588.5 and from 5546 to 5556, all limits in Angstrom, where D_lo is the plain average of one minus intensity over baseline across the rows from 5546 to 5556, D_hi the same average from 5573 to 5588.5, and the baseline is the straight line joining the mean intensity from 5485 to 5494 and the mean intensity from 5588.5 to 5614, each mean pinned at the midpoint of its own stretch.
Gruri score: 0.054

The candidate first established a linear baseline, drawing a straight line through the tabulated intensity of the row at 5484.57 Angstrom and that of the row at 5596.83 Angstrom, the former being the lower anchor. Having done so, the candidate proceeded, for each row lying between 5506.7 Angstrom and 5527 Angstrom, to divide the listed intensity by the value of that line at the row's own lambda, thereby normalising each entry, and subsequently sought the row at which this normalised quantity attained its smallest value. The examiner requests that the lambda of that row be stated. 5511.15 Angstrom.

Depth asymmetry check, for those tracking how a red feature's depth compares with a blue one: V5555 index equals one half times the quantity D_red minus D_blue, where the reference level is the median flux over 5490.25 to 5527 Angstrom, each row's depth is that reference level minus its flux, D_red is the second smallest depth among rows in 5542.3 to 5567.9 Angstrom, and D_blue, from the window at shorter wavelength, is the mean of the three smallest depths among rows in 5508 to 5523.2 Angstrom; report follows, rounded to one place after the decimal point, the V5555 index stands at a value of -1.3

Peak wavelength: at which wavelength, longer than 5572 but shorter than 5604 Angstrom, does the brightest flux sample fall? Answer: 5580.10 Angstrom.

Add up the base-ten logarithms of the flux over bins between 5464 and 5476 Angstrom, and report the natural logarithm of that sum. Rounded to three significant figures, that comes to 2.62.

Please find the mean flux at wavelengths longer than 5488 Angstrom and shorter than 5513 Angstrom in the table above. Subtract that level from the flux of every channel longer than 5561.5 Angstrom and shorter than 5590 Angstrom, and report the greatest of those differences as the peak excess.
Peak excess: 57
